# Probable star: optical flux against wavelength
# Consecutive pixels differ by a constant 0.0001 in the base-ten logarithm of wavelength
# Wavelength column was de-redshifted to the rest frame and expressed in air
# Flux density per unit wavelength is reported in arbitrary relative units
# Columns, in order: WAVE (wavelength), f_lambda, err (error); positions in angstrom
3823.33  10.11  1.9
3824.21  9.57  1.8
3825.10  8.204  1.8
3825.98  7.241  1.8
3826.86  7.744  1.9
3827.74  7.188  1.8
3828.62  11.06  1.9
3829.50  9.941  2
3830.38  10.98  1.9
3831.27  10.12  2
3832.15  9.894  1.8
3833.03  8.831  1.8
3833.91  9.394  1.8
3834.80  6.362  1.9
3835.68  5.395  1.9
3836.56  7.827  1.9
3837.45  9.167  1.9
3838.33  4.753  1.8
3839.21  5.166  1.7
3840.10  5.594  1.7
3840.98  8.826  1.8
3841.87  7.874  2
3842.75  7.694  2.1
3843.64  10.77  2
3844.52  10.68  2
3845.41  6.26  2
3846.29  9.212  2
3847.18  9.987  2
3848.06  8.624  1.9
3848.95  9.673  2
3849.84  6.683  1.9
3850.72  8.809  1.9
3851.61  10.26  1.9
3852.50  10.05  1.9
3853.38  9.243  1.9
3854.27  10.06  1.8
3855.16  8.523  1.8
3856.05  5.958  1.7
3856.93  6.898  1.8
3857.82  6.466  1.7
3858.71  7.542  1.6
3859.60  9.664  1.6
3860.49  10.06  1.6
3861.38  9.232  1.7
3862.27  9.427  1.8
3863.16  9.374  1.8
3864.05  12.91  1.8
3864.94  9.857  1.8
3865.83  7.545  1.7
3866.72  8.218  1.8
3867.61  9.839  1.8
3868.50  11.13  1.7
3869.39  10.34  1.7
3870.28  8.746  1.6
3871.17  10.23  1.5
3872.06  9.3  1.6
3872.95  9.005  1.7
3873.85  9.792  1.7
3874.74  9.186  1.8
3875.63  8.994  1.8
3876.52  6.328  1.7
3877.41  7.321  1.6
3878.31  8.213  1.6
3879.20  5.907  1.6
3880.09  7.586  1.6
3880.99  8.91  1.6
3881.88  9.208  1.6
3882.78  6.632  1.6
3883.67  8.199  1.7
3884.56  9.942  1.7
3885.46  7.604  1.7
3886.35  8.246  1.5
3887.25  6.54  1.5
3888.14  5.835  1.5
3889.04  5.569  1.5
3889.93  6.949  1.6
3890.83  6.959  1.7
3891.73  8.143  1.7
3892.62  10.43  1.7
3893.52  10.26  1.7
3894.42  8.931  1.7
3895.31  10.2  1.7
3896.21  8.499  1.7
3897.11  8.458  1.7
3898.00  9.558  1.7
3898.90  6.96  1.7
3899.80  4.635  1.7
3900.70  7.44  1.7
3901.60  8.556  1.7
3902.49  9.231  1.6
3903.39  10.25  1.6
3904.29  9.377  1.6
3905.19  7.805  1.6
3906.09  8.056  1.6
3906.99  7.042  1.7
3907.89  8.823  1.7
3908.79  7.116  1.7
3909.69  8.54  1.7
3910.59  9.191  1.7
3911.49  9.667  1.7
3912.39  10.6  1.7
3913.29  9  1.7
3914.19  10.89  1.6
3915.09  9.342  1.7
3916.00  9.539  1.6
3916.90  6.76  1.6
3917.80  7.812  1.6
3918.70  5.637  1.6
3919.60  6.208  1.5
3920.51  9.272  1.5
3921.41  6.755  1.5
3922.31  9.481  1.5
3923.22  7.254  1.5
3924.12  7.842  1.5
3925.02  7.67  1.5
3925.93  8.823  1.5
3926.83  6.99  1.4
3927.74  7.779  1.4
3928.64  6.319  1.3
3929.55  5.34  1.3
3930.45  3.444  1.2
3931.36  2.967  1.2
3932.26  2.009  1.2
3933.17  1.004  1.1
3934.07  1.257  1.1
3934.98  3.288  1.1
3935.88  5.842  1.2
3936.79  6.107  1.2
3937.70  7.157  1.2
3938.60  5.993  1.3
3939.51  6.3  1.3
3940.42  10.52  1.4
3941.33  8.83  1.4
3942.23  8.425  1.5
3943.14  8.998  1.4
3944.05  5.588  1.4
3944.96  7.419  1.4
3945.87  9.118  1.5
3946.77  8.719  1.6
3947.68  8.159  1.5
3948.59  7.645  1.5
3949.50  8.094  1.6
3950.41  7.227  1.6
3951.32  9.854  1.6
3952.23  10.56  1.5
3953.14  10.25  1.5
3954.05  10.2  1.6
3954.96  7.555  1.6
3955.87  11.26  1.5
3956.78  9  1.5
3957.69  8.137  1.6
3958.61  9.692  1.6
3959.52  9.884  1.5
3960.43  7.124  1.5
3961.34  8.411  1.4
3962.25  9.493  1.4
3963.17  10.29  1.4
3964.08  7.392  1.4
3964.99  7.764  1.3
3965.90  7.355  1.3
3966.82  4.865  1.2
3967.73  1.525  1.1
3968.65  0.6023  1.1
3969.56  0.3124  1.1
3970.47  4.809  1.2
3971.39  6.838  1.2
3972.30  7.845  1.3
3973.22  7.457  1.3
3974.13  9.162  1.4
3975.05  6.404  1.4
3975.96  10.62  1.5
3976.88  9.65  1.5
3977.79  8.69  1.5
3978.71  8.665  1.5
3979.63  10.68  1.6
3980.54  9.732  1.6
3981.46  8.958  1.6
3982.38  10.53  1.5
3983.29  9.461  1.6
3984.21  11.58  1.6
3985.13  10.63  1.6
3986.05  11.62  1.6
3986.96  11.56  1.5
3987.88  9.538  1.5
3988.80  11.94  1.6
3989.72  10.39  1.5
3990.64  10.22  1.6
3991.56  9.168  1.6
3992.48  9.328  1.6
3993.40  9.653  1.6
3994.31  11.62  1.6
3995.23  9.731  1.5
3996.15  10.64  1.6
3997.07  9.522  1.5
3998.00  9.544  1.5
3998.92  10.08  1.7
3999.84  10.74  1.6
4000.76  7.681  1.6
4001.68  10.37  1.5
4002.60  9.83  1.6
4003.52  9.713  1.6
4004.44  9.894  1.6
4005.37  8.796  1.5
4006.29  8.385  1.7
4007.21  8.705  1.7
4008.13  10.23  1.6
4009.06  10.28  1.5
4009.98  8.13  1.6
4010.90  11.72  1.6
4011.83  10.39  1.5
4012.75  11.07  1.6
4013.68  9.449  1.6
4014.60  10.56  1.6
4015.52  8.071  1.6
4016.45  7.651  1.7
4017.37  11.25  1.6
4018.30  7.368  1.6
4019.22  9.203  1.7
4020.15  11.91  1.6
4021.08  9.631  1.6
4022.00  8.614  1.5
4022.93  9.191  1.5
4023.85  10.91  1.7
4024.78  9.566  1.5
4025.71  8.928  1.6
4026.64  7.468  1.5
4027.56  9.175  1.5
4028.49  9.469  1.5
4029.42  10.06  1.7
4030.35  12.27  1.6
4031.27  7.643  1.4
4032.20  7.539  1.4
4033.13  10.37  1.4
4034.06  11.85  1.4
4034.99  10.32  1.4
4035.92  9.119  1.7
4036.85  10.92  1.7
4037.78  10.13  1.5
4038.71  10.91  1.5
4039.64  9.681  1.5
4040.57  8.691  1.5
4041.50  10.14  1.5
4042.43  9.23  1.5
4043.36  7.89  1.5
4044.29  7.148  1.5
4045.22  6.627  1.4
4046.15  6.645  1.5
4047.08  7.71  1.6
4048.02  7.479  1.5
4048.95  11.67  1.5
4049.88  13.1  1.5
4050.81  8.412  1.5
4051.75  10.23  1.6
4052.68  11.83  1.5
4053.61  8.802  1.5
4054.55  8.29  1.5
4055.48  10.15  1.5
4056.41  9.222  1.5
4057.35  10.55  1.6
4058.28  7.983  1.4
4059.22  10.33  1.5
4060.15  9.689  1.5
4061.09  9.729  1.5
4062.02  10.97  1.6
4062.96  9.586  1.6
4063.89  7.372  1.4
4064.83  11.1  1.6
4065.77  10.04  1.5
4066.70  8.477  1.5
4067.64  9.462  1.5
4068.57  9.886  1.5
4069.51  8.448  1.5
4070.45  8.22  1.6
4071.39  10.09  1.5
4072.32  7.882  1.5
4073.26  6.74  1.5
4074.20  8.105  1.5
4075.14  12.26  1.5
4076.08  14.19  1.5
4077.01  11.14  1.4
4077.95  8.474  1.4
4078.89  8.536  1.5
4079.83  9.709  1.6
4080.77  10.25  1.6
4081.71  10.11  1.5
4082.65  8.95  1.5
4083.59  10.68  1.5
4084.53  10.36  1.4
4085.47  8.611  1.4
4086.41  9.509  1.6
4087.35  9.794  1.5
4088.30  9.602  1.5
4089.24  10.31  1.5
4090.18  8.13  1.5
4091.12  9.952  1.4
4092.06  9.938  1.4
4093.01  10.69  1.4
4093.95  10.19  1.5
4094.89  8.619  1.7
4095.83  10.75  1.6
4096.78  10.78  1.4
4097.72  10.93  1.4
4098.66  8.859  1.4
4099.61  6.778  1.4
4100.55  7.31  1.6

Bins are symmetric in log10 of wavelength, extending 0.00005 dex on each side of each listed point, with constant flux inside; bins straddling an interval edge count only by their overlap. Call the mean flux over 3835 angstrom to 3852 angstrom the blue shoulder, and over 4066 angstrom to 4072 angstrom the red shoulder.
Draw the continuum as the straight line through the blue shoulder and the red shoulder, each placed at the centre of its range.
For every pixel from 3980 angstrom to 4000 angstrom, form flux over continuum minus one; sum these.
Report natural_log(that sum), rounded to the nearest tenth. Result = 1.4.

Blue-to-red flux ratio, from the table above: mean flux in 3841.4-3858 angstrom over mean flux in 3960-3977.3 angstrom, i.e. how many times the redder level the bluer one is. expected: 1.3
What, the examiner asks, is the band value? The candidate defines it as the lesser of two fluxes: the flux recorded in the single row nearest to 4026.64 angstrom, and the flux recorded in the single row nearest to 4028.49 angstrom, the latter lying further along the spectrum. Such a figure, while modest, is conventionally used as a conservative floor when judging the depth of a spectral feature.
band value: 7.5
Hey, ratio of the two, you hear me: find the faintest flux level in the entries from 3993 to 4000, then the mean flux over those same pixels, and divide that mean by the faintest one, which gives 1.1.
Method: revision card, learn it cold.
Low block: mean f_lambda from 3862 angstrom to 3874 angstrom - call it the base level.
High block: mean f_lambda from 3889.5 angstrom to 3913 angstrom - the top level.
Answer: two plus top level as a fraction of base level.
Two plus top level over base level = 2.88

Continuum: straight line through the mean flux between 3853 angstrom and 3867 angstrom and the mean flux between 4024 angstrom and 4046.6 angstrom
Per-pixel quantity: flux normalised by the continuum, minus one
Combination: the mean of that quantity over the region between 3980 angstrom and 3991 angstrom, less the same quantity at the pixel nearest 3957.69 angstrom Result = 0.25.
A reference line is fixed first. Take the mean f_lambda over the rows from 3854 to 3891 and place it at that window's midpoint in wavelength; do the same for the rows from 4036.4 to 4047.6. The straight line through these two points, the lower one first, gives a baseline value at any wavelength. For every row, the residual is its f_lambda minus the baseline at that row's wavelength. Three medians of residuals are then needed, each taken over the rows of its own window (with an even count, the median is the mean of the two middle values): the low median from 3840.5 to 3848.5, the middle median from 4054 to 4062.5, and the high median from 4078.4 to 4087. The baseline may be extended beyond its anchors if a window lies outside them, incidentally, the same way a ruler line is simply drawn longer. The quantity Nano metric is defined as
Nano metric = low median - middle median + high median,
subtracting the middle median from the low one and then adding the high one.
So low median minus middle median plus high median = 0.4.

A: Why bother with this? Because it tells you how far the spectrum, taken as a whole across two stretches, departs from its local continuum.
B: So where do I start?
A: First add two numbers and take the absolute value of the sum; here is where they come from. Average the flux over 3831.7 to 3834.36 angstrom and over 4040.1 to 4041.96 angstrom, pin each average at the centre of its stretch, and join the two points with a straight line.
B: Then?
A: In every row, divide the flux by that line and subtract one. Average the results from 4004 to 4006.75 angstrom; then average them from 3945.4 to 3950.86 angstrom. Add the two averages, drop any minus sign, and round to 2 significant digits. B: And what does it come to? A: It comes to 0.17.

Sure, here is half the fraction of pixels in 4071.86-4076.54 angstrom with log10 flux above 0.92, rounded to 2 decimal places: 0.20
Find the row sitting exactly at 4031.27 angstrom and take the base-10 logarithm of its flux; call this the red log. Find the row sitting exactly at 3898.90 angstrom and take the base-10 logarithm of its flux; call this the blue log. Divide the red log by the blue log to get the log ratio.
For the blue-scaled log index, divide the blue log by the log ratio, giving 0.80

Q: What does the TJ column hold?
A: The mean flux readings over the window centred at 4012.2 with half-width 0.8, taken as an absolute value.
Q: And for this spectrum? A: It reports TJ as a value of 10.7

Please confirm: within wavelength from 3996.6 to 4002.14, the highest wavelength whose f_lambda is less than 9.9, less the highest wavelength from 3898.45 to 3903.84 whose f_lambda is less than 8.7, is 99.2 angstrom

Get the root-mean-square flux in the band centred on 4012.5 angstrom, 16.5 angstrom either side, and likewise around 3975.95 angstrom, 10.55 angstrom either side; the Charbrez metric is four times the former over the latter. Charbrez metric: 4.59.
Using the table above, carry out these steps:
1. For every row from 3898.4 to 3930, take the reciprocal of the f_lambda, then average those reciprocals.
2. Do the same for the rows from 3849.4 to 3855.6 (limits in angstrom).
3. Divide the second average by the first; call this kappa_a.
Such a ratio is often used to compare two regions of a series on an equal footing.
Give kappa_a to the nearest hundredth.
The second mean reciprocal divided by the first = 0.87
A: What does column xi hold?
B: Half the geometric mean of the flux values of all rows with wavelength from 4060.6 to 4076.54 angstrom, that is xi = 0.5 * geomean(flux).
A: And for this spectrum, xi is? 4.7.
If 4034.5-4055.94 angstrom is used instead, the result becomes 4.6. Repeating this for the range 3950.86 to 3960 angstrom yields 4.8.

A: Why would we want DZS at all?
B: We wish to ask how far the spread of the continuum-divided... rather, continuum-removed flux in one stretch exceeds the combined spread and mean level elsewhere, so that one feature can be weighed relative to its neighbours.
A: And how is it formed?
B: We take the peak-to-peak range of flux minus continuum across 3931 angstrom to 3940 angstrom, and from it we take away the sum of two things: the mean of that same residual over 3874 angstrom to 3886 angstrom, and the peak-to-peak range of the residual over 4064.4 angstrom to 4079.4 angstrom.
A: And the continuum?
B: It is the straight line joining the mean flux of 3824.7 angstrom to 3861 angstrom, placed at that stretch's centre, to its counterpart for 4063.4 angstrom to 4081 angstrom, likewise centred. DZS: -1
